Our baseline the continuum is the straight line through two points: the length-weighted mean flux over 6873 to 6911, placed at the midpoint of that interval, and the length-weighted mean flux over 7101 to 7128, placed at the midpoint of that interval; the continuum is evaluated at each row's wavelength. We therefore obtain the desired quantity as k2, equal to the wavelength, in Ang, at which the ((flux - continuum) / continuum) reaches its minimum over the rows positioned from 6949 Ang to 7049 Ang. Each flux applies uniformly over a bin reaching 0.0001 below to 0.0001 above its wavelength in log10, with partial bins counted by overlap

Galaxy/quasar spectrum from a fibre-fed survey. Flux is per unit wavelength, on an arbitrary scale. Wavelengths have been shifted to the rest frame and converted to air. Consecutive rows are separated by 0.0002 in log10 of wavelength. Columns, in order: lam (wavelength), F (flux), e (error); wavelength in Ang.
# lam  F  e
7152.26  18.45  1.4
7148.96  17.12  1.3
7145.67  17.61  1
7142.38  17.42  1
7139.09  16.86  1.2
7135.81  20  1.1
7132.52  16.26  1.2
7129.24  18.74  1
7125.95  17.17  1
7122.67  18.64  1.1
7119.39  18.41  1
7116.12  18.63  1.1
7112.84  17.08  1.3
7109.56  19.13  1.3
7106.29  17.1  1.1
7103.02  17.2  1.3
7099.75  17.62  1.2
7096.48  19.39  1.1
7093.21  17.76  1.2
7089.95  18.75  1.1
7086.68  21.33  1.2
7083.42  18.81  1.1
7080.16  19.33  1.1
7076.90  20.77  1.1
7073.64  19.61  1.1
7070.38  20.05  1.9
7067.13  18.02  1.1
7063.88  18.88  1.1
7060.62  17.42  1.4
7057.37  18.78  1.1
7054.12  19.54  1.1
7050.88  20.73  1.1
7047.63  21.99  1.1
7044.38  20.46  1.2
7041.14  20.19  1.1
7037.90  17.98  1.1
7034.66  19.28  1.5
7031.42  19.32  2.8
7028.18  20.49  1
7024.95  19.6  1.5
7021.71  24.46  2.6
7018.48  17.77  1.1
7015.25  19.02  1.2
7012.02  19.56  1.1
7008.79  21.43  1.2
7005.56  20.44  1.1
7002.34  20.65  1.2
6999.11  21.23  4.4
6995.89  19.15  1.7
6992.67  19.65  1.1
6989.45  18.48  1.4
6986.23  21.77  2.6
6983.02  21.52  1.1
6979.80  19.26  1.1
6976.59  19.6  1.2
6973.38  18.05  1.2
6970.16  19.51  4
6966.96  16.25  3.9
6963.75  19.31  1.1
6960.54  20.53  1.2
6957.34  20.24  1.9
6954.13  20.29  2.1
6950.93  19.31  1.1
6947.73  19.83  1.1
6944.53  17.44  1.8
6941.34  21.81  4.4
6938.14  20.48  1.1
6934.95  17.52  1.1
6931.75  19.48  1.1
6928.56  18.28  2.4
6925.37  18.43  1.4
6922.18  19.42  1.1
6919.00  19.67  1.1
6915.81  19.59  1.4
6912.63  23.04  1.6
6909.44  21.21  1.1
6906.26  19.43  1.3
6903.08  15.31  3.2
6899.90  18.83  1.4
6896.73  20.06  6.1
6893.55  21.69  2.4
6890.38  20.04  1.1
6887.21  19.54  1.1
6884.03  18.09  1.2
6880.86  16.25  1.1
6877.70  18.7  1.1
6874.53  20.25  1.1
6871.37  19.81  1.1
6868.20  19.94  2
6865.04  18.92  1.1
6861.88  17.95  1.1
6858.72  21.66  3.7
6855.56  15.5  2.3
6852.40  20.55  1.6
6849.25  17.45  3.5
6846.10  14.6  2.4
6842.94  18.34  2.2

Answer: 6966.96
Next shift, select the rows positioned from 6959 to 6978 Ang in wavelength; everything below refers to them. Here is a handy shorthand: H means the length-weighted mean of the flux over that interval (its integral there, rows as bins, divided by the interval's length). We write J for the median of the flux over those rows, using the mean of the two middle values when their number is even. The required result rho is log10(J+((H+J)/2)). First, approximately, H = 18.9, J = 19.4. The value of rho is 1.59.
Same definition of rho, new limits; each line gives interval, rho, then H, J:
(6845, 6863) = 1.55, 18.0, 17.7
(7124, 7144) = 1.54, 17.8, 17.3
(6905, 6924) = 1.60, 20.4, 19.6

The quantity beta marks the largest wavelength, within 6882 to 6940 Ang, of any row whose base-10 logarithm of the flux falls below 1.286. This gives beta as 6934.95 Ang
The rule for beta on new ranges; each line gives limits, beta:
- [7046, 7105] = 7103.02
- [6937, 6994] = 6989.45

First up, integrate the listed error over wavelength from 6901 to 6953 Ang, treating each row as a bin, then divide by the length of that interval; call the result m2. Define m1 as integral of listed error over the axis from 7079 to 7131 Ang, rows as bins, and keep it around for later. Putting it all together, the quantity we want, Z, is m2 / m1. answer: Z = 0.028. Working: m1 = 59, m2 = 1.6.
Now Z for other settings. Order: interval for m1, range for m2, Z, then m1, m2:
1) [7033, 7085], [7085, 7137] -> 0.018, 62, 1.1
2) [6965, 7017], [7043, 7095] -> 0.012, 95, 1.2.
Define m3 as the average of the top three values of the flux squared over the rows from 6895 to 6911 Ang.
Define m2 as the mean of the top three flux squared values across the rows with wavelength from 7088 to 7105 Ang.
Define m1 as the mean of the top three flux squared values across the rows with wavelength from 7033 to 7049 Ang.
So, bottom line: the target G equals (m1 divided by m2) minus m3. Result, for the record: -409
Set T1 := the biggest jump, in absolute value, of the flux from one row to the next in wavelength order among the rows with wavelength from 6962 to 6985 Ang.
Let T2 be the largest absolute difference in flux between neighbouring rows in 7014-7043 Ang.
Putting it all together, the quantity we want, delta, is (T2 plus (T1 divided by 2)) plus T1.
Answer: 12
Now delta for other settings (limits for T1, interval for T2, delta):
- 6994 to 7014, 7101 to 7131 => 5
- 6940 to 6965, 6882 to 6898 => 8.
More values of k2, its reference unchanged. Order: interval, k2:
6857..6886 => 6880.86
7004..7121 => 7106.29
